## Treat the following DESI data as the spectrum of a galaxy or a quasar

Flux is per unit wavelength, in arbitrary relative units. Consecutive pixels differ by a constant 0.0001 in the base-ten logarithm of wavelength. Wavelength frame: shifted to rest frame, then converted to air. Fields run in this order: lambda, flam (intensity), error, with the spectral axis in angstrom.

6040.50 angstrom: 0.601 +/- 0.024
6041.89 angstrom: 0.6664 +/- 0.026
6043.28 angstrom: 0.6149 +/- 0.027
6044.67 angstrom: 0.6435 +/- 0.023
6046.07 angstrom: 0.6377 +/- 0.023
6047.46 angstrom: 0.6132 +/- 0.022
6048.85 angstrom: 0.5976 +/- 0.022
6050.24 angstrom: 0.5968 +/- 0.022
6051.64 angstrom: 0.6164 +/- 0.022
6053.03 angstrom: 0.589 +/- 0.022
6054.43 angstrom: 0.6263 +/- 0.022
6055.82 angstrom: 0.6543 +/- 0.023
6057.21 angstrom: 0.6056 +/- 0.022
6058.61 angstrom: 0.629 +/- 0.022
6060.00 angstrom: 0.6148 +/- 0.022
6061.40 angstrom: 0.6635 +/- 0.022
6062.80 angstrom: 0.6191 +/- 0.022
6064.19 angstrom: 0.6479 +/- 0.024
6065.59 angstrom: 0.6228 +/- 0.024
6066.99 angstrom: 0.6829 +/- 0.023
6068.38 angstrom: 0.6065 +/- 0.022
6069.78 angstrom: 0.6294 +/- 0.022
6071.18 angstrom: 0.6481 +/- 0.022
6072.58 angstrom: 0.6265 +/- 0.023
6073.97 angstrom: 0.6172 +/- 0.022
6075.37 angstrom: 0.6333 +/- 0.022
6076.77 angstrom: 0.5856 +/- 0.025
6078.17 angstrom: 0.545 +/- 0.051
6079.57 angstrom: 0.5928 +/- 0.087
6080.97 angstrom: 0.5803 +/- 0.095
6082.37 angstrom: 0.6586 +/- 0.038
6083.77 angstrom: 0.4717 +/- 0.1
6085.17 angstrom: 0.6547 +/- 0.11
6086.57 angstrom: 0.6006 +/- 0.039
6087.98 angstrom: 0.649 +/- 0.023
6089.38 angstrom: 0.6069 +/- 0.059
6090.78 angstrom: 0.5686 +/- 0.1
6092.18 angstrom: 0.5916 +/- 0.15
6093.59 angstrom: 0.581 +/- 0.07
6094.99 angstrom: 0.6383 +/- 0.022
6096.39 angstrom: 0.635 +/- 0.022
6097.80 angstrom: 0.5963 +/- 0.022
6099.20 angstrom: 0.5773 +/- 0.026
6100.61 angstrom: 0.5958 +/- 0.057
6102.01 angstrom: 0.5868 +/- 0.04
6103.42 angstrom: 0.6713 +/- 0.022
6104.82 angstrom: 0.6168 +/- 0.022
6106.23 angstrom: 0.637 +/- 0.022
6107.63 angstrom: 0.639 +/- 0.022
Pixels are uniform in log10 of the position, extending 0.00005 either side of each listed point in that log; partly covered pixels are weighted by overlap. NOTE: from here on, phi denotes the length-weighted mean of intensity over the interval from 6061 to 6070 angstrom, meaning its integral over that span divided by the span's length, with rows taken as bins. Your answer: 0.639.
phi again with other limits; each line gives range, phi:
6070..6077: 0.625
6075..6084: 0.585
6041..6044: 0.639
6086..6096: 0.606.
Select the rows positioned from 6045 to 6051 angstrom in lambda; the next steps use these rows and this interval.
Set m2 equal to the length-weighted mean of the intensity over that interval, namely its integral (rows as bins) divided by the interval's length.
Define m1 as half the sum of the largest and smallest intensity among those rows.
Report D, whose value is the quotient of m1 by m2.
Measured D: 1.01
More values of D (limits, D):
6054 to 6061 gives 1.00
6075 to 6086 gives 0.96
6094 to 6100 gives 1.00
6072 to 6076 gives 1.00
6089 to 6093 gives 1.00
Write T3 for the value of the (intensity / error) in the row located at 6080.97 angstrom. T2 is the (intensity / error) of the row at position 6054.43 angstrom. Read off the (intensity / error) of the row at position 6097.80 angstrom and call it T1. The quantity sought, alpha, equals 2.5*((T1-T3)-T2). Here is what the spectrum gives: -19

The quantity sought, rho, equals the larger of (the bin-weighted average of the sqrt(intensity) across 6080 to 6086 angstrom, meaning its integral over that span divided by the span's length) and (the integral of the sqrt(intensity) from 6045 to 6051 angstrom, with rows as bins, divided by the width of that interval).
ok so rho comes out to 0.782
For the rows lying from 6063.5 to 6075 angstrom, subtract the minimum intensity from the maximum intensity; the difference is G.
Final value 0.076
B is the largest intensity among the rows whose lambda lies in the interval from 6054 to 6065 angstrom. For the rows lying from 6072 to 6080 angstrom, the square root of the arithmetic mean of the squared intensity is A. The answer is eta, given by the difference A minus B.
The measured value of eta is -0.063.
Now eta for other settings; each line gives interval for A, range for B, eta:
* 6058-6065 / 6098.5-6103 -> 0.039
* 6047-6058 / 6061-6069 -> -0.070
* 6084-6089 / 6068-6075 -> -0.013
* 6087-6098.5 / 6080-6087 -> -0.050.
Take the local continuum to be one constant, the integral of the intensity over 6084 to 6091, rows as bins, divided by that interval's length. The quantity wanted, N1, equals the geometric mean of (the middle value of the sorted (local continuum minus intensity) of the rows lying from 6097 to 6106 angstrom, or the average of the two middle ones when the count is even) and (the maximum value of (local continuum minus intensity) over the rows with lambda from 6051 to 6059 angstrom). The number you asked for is 0.016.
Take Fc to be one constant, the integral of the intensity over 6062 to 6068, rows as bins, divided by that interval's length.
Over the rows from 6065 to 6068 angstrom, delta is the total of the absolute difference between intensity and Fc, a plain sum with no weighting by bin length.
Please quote 0.060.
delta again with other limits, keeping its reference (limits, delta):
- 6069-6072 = 0.019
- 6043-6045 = 0.029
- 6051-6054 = 0.078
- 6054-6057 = 0.028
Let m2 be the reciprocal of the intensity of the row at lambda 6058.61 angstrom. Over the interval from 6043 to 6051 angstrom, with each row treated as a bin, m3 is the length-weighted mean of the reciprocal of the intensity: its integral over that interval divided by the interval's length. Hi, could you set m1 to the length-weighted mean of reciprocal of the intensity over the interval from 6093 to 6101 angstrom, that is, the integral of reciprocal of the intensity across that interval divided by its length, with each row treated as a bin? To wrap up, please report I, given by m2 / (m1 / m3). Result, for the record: 1.55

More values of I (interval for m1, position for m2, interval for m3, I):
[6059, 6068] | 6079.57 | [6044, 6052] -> 1.75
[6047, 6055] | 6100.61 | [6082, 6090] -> 1.70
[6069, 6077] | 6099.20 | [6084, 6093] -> 1.80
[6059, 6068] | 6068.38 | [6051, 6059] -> 1.70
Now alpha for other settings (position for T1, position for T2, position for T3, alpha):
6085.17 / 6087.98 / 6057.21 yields -124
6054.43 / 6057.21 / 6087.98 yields -68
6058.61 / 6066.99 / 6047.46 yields -72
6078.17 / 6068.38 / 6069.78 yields -114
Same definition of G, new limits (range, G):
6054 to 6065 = 0.058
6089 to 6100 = 0.070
